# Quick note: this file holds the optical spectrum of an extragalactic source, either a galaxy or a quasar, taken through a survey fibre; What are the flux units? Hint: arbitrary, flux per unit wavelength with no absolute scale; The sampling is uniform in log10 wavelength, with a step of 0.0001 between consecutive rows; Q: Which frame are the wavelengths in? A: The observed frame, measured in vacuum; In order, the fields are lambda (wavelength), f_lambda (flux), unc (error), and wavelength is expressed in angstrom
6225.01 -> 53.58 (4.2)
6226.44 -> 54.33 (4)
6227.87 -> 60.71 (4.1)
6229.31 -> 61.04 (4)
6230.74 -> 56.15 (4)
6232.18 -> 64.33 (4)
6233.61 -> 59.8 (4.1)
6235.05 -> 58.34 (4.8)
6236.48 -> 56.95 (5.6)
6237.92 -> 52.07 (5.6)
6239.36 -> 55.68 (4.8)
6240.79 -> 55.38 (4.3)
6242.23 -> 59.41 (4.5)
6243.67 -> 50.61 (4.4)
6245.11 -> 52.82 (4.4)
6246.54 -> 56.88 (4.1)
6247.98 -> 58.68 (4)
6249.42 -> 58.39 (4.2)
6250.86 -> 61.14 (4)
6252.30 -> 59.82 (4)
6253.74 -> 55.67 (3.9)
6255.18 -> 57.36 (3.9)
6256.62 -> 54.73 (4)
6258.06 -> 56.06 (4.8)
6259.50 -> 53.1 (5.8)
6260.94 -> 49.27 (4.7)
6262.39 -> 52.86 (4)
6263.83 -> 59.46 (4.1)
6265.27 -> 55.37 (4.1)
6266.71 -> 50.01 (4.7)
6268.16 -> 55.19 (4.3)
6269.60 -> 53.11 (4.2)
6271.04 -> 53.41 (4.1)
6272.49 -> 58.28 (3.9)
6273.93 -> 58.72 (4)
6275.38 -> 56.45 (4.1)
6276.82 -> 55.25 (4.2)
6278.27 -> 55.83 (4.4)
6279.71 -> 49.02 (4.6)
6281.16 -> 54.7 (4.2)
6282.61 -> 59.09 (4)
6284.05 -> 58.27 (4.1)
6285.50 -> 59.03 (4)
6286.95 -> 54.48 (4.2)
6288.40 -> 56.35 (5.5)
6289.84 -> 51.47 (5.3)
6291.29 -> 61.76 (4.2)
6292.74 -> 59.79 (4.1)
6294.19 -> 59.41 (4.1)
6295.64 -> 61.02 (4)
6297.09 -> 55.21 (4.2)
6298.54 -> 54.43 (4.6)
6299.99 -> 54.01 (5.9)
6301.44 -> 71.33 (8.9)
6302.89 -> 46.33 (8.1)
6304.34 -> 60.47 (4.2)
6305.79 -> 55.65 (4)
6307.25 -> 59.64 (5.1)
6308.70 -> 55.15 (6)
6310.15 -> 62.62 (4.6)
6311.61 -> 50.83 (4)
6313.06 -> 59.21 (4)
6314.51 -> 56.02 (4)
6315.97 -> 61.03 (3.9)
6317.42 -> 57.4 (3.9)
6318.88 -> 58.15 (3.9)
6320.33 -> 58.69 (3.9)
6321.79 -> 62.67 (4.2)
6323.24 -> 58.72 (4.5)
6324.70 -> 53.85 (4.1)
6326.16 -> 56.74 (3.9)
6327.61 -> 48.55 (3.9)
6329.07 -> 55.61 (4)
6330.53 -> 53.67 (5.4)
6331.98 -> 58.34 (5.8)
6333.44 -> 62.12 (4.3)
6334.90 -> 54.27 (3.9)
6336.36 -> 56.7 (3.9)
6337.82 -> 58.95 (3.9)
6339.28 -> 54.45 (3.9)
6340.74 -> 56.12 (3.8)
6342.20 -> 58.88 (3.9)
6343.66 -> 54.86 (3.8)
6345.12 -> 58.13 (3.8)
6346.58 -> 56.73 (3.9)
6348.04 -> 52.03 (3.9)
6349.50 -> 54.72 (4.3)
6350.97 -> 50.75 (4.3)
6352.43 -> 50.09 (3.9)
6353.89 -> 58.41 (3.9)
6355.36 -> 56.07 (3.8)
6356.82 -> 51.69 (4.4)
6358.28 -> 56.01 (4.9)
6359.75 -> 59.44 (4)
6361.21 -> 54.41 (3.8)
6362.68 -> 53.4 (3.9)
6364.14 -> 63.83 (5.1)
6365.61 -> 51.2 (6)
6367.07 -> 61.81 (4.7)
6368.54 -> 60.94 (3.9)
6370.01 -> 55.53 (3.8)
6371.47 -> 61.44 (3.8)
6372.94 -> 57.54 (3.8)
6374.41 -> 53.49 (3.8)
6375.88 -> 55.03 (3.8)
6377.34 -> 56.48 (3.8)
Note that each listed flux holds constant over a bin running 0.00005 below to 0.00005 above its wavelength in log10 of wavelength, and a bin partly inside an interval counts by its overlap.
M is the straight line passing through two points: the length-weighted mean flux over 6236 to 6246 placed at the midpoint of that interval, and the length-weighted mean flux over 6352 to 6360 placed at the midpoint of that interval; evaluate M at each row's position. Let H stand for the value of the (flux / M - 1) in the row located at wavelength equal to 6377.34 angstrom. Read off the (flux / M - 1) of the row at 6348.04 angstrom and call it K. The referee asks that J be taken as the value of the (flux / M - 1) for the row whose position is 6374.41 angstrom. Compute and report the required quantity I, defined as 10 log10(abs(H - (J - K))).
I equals -25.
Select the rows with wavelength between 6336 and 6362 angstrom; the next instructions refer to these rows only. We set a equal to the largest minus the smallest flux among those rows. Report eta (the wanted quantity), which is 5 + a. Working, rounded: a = 9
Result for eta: 14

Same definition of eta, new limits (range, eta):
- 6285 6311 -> 30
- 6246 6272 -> 17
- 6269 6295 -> 18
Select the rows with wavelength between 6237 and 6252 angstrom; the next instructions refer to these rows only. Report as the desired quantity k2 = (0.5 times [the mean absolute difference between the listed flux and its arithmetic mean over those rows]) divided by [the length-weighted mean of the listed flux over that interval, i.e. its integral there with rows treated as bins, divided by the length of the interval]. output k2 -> 0.0249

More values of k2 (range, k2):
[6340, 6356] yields 0.0220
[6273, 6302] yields 0.0287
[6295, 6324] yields 0.0314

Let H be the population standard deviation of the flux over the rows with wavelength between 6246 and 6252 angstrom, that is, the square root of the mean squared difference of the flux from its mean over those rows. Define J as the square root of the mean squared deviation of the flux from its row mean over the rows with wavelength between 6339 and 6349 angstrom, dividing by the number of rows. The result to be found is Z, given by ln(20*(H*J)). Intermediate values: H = 1.5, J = 2.2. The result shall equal 4.2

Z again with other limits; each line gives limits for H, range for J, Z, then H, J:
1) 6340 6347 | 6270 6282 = 4.4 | 1.4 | 2.9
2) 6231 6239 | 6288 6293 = 5.7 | 4.0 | 3.9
